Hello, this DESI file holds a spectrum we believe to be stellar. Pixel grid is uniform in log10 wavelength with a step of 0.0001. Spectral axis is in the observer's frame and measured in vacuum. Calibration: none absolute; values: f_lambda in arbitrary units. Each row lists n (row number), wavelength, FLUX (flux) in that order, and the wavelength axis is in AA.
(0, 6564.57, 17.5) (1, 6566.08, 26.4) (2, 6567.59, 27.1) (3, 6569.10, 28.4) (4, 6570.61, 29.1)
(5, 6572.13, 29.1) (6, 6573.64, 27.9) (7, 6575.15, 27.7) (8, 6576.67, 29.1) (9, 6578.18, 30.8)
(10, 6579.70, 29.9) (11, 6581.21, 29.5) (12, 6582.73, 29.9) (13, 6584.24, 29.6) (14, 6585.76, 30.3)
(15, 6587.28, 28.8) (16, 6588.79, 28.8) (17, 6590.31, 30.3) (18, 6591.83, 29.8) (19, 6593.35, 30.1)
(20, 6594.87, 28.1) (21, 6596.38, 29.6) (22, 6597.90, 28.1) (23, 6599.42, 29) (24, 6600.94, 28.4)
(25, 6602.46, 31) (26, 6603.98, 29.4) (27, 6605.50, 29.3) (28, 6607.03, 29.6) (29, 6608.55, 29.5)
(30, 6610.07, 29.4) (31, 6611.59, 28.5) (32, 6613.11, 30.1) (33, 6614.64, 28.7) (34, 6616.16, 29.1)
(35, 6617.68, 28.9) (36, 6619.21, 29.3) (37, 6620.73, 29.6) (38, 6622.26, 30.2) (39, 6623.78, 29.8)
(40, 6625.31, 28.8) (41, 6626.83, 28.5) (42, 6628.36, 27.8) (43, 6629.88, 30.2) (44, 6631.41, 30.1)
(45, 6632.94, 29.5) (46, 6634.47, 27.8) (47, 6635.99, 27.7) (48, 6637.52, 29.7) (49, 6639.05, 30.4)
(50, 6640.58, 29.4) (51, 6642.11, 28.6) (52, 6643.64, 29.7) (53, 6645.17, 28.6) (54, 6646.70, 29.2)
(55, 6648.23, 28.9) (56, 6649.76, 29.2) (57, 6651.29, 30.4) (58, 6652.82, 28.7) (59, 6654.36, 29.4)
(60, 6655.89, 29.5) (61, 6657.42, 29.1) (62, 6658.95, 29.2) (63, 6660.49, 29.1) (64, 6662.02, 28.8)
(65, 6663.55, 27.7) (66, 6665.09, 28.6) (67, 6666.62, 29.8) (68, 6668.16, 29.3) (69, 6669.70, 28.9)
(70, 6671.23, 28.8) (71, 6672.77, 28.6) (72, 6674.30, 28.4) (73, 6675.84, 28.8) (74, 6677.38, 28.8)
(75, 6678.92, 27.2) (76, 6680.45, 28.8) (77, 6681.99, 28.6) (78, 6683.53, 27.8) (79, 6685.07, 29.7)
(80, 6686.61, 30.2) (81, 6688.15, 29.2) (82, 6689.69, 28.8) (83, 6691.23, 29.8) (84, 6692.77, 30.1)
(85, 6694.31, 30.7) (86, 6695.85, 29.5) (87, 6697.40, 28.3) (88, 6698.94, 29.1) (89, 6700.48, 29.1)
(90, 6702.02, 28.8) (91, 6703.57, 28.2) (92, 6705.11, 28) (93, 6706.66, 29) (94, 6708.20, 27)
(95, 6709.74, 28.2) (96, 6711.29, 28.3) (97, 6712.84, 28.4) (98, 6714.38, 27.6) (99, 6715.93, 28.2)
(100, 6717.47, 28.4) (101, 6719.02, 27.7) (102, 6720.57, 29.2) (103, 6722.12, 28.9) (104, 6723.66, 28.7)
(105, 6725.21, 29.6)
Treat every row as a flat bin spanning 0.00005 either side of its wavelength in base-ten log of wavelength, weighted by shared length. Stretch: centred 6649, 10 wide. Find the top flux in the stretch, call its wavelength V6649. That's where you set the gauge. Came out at 6651.29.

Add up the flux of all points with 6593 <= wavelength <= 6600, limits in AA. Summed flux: 145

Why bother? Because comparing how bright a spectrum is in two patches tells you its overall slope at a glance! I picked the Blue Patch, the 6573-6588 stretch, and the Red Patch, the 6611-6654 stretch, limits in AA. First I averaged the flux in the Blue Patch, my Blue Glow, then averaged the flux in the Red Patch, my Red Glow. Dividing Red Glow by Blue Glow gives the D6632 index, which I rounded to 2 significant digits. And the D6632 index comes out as 0.99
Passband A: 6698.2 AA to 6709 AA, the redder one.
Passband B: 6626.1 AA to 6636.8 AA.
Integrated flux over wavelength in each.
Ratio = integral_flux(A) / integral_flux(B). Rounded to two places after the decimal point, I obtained 1.00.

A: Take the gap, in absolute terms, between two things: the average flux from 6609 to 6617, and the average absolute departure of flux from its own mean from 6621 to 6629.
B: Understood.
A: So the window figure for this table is 28.4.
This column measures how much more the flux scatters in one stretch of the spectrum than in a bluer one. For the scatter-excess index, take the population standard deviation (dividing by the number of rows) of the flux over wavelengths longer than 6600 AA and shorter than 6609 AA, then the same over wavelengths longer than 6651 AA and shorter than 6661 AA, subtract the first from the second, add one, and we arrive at 0.73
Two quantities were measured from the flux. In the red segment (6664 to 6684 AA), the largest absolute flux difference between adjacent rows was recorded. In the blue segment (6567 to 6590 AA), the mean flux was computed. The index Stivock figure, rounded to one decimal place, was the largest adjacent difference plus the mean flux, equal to 30.7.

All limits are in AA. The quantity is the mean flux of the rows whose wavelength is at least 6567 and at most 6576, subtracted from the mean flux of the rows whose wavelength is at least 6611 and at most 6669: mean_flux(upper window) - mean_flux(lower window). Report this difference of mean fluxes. 0.9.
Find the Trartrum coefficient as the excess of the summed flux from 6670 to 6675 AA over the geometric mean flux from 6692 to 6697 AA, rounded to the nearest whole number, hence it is 56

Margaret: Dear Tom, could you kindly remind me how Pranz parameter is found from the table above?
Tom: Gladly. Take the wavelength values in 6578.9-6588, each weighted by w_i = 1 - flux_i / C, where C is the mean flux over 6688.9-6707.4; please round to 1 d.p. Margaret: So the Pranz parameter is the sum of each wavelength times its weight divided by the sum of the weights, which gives 6582.7 AA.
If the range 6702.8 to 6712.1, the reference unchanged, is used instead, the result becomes 6707.5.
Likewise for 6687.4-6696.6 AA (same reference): 6693.7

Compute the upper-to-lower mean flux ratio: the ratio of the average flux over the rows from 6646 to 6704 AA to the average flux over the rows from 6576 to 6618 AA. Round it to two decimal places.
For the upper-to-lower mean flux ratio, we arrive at 0.99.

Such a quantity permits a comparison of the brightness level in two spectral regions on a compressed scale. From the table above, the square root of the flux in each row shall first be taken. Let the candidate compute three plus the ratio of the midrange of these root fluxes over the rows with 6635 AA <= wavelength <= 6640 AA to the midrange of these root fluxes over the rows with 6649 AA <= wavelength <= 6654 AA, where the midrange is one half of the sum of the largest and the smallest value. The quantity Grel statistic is 3.99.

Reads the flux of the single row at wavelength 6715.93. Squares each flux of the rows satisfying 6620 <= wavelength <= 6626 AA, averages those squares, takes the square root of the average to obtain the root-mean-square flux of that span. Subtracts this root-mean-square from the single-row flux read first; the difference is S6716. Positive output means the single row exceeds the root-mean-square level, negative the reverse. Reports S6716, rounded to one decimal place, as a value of -1.4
